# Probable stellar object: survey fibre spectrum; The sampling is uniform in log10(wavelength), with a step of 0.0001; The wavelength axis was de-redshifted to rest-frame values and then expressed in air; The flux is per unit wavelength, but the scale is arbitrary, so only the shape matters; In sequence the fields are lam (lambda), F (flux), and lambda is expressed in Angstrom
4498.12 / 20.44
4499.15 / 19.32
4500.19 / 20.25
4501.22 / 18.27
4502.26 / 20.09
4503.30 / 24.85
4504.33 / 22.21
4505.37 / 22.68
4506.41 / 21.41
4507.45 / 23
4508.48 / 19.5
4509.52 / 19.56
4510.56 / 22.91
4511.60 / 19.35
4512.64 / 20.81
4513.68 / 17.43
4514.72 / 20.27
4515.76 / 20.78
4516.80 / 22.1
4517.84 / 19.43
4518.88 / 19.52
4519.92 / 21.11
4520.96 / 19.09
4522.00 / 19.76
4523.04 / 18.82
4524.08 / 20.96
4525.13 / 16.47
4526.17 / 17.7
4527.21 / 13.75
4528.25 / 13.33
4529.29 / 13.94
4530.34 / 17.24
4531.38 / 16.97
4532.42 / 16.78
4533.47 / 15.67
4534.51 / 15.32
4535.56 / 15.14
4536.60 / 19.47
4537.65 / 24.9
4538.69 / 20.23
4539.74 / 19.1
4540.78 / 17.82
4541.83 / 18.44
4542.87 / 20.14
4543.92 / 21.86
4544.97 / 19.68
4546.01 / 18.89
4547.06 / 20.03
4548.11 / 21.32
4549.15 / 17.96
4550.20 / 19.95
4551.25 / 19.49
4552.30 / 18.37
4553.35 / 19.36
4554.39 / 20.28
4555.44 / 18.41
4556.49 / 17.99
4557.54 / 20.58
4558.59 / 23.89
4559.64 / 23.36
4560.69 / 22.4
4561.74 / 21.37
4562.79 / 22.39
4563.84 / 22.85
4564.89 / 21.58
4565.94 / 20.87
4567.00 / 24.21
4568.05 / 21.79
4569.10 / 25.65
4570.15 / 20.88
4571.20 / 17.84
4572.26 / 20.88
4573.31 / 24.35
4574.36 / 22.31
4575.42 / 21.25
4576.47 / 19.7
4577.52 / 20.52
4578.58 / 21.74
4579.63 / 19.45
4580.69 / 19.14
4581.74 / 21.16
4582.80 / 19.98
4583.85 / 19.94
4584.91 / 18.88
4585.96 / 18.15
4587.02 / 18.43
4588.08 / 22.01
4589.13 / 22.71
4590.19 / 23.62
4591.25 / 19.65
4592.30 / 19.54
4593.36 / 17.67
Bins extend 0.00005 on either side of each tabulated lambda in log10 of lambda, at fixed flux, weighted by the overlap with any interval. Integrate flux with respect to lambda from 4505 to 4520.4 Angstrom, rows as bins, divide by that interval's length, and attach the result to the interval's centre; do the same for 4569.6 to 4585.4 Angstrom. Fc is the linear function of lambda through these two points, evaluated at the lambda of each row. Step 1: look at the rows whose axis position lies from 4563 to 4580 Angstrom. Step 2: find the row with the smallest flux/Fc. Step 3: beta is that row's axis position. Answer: 4571.20 Angstrom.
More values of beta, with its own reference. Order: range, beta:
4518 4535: 4528.25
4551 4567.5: 4556.49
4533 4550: 4535.56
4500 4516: 4513.68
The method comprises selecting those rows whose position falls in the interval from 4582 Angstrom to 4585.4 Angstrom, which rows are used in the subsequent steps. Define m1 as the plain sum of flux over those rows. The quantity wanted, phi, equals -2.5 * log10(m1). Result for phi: -4.42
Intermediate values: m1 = 59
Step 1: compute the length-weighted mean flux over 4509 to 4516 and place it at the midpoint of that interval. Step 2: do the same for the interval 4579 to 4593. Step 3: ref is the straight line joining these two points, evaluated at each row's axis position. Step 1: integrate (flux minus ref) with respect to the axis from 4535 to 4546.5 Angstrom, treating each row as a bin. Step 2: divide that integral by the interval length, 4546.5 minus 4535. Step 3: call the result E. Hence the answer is -0.5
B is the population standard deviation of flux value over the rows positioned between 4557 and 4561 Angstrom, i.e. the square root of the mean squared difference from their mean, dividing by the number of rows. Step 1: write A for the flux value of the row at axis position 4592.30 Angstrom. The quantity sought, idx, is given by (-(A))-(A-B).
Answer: -37.8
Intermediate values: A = 19.54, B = 1.3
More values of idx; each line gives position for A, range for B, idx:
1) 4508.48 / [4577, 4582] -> -38.0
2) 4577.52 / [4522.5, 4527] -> -39.4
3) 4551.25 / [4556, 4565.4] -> -37.3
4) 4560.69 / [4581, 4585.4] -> -44.0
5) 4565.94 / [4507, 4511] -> -40.0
